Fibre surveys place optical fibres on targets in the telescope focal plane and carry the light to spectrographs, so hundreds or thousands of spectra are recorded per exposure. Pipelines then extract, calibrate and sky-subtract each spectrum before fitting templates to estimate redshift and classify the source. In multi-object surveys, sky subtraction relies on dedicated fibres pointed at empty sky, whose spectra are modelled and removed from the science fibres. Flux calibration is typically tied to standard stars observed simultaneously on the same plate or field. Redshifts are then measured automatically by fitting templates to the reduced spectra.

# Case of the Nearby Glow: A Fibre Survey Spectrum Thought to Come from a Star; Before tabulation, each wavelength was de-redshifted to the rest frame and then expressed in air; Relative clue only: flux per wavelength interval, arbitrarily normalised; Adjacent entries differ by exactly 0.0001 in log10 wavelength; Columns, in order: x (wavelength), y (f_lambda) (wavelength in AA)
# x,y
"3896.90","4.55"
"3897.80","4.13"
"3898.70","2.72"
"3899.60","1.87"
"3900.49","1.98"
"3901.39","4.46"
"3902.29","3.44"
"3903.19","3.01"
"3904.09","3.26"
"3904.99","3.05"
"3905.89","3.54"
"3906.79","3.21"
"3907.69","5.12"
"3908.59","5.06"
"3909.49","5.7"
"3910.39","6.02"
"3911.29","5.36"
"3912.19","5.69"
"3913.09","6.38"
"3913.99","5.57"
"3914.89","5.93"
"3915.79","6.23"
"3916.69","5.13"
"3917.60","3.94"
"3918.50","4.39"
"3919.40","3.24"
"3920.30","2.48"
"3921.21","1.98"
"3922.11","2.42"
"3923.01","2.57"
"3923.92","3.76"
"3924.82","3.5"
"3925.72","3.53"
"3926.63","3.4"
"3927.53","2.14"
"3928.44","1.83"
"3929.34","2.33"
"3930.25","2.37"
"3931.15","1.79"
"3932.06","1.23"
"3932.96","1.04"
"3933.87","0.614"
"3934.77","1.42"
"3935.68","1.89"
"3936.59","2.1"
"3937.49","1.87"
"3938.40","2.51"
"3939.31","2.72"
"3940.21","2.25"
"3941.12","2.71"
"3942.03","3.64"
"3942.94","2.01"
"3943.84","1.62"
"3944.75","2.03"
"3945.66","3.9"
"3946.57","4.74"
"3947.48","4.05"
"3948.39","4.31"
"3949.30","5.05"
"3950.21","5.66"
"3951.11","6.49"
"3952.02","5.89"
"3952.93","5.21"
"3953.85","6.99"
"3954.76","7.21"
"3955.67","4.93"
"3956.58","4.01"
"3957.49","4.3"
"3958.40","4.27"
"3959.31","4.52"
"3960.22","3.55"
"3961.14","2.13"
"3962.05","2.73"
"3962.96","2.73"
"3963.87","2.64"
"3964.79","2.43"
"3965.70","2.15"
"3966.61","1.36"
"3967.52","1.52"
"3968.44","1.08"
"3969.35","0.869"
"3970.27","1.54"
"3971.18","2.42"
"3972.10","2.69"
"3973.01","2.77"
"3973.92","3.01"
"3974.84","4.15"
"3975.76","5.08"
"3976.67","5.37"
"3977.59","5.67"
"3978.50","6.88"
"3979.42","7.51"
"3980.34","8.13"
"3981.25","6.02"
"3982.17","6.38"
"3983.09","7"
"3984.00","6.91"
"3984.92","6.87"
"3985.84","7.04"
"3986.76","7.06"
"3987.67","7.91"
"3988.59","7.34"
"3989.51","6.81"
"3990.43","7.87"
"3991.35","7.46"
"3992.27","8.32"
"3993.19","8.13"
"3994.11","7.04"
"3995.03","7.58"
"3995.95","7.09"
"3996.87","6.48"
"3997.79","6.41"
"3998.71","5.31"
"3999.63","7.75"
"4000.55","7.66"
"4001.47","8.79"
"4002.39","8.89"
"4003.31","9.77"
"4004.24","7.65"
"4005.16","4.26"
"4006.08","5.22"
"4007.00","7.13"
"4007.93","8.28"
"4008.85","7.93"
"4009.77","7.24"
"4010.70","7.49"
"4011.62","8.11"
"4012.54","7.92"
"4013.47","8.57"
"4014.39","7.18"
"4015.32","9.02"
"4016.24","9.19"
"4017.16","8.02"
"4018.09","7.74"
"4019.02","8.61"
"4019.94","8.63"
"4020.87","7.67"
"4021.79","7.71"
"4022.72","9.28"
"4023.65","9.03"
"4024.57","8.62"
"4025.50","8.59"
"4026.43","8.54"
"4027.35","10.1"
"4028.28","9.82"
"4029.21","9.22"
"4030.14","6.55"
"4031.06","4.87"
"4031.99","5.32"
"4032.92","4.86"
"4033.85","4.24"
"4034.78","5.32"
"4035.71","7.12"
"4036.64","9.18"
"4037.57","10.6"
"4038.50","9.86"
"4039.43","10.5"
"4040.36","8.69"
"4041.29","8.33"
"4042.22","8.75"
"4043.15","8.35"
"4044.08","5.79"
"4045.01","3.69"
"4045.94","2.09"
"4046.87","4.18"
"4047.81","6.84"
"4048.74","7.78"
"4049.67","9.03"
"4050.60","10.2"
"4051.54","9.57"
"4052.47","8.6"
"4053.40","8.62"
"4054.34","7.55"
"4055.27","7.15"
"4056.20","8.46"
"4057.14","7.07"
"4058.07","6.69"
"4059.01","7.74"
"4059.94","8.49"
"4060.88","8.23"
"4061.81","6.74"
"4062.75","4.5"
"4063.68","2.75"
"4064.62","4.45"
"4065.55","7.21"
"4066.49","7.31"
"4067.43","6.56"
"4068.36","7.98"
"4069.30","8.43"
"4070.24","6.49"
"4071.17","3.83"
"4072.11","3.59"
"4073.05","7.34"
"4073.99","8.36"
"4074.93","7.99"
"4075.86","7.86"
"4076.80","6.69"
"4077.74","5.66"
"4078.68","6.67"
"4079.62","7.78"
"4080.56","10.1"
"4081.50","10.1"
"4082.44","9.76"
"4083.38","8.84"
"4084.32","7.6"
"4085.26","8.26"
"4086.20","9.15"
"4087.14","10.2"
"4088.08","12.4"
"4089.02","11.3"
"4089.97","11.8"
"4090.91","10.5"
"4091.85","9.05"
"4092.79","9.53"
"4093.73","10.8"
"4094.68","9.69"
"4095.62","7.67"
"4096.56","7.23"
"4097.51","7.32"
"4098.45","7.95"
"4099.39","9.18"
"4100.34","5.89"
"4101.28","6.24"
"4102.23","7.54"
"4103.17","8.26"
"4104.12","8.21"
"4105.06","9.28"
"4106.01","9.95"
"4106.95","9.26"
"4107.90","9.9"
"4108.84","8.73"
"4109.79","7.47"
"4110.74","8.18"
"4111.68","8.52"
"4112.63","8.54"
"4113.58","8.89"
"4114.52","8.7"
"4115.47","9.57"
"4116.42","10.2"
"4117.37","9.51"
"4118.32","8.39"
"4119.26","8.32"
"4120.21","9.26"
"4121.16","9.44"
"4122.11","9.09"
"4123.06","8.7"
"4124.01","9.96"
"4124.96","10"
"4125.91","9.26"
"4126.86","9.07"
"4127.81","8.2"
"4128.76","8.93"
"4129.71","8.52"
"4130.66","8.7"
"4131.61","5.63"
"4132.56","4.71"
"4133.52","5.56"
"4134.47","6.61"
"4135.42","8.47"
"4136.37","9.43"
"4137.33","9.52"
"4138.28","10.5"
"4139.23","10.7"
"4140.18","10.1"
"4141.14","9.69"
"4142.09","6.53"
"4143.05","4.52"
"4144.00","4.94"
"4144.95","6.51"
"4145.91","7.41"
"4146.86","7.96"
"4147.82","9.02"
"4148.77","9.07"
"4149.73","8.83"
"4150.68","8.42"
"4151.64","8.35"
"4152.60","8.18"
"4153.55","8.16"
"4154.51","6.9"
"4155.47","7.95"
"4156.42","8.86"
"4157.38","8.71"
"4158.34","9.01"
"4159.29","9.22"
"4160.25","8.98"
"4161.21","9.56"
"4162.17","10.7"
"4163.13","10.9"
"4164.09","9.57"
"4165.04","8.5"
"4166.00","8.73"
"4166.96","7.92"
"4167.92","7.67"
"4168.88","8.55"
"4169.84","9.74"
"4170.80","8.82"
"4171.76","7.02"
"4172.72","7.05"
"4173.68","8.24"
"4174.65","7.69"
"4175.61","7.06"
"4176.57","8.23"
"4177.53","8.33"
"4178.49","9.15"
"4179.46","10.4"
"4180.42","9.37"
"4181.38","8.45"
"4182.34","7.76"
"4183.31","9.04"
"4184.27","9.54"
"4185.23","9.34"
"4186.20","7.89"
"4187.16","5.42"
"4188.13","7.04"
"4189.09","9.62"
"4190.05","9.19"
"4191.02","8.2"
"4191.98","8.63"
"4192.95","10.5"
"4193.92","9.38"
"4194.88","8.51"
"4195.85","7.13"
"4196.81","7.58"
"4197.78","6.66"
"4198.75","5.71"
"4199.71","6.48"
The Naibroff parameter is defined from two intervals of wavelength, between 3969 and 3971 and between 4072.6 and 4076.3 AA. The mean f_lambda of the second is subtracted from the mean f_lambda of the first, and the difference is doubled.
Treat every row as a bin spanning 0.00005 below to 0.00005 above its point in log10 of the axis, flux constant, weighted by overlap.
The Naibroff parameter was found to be -13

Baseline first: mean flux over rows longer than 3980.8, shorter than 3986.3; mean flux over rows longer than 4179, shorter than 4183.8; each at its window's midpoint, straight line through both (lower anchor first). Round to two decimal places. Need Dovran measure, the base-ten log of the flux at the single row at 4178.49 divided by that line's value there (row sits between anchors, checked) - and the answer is 0.01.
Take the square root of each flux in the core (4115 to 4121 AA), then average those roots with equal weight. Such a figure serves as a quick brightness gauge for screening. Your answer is 3.0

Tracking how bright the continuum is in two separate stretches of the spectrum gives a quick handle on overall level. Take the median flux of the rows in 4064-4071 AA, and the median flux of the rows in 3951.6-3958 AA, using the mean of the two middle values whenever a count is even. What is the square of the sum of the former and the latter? 154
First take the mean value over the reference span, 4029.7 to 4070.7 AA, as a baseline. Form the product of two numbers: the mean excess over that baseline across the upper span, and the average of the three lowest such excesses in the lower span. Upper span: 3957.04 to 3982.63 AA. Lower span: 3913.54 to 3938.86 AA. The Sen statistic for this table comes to 20.9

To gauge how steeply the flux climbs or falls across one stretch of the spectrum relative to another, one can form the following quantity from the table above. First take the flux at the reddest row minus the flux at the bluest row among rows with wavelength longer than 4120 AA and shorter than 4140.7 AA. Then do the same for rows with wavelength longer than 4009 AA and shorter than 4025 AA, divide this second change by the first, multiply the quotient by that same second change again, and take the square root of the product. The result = 1.5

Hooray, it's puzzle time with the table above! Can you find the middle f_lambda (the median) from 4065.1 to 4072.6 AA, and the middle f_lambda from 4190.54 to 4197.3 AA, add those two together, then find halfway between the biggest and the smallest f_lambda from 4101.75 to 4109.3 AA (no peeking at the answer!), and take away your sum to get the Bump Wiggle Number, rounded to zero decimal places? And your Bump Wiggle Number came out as -7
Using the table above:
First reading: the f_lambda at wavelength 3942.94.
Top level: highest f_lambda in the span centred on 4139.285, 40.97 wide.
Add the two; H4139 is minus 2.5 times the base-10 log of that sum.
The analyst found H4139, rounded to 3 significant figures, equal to -2.76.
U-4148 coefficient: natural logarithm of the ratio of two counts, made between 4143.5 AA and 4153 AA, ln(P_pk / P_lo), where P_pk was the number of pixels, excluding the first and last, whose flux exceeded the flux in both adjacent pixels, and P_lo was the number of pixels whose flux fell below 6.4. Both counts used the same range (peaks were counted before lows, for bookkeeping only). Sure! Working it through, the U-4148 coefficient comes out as 0.0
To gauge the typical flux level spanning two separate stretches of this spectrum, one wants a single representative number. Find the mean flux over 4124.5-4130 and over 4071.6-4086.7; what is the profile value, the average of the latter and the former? 8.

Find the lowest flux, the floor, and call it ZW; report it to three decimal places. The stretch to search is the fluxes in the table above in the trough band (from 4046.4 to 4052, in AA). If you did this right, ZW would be 4.180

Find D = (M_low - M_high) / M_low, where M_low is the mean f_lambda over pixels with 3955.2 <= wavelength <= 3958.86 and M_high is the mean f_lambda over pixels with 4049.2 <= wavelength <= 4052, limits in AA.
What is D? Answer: -1.2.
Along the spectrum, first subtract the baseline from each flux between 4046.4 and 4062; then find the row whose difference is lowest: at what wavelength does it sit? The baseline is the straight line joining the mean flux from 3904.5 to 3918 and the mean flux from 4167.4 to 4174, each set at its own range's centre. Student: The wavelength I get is 4046.87 AA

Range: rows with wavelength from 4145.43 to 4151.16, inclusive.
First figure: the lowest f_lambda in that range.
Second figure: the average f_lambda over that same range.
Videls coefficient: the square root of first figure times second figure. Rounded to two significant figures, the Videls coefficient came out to 7.9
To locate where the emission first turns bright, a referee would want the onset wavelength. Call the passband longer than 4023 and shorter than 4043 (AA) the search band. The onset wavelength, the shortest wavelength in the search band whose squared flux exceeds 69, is 4023.65 AA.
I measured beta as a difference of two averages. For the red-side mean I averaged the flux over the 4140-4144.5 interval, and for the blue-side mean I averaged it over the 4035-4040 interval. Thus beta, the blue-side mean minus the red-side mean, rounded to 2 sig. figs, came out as 2.3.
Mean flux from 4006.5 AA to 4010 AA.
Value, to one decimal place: 7.6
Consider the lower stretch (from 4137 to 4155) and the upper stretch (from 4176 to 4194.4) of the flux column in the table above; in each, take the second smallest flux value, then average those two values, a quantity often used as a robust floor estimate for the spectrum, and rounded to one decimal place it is 6.0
